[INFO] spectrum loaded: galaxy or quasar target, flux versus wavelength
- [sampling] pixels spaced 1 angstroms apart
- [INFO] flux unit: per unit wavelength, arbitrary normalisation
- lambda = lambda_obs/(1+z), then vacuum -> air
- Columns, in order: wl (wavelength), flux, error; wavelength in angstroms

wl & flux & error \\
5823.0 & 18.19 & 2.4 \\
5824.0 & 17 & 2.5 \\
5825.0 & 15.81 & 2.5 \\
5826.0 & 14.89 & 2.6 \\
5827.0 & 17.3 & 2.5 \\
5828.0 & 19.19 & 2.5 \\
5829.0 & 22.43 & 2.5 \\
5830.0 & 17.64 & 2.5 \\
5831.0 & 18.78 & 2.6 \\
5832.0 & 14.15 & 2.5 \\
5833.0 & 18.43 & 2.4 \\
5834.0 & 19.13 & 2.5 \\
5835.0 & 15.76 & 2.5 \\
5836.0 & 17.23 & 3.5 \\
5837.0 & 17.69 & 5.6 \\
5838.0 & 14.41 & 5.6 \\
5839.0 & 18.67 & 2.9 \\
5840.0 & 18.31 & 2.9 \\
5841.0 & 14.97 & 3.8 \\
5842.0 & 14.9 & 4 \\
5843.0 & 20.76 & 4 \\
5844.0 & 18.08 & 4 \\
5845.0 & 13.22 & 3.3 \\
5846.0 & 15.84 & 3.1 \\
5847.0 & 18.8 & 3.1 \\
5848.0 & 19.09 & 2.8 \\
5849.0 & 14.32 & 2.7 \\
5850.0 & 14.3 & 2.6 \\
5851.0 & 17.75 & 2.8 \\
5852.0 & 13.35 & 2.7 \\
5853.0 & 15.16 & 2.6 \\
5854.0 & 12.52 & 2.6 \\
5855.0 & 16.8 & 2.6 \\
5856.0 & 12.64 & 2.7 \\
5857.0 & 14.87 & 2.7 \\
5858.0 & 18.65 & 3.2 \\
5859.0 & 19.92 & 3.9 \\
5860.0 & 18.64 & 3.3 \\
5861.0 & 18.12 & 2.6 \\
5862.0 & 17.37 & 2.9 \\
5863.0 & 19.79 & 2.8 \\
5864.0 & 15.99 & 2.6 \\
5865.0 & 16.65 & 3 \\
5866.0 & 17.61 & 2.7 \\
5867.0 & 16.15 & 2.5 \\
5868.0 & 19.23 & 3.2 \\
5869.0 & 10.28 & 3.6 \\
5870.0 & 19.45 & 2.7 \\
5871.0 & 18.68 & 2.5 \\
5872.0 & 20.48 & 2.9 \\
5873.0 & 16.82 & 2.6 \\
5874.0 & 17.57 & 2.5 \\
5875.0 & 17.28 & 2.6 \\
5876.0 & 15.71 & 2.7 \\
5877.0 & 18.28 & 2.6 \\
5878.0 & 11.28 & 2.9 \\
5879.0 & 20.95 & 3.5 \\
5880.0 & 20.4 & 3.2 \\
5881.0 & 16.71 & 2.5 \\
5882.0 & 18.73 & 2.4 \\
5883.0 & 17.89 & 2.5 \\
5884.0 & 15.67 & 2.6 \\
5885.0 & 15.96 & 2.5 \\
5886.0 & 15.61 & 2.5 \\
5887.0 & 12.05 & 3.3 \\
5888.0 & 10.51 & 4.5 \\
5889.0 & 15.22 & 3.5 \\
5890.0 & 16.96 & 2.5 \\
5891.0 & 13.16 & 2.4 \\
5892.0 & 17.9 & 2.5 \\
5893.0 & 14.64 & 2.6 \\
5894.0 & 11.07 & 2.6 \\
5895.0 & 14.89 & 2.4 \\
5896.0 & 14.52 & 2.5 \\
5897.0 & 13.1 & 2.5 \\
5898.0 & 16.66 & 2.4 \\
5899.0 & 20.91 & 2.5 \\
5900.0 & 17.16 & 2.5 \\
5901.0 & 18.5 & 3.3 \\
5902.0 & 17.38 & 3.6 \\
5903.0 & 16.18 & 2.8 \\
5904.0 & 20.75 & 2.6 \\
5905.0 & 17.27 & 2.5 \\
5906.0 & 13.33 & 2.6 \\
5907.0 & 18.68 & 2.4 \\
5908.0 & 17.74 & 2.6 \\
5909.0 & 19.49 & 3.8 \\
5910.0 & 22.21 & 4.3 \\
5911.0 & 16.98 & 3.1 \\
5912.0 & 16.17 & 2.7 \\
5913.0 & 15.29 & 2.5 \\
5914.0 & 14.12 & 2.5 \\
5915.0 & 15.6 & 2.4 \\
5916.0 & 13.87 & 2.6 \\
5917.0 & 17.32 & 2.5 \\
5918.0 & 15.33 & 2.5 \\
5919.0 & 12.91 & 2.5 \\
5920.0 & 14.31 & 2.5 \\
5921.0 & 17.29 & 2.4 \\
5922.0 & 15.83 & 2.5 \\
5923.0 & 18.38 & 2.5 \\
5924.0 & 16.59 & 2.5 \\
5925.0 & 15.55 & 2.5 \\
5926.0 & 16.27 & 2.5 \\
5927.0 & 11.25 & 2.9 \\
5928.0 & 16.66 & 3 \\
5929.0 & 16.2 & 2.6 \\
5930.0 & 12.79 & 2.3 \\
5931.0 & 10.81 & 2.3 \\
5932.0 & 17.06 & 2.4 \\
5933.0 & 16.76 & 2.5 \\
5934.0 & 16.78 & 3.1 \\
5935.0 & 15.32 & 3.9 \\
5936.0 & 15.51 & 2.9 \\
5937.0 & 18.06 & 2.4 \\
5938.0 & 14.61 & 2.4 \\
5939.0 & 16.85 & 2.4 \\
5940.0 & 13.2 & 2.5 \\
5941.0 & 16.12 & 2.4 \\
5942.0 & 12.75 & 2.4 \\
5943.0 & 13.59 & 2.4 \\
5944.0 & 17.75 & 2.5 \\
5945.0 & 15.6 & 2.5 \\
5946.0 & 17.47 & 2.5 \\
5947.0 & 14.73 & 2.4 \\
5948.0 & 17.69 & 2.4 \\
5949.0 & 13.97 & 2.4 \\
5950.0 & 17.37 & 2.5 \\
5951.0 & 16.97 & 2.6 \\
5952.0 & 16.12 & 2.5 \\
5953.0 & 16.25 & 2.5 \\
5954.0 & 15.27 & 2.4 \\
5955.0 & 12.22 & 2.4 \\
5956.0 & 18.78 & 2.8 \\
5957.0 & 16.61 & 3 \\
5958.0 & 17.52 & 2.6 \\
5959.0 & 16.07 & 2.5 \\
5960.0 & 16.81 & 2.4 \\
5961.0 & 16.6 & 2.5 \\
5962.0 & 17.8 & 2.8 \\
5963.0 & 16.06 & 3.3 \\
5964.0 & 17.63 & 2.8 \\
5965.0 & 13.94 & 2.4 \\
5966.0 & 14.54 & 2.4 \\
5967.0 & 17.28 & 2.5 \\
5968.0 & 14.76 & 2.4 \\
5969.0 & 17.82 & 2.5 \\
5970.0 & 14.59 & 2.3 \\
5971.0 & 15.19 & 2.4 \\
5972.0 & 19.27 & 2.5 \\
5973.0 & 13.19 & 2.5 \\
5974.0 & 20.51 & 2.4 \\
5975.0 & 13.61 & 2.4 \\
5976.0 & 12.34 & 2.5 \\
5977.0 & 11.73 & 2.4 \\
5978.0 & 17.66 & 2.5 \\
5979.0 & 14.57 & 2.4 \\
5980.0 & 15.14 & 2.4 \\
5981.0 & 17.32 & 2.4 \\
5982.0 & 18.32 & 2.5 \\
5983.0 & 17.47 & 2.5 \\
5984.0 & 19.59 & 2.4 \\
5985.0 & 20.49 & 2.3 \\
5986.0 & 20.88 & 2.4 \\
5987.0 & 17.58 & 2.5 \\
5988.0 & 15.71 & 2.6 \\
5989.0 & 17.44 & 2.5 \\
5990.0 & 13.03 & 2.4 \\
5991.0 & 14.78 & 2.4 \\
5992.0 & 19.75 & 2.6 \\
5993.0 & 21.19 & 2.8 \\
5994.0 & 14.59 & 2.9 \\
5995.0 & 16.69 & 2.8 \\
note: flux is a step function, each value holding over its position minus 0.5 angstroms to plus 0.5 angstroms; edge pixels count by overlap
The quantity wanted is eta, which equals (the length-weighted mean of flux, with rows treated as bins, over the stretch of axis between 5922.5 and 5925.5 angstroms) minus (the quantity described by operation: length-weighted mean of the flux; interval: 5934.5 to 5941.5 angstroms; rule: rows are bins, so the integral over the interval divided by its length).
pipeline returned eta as 1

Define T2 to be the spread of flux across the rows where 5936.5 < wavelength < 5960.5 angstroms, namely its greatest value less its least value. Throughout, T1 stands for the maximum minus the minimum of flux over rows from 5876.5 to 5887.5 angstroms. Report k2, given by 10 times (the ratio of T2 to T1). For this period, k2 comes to 7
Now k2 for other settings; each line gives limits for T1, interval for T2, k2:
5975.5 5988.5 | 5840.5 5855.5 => 9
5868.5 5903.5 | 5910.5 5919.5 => 4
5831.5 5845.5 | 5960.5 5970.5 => 5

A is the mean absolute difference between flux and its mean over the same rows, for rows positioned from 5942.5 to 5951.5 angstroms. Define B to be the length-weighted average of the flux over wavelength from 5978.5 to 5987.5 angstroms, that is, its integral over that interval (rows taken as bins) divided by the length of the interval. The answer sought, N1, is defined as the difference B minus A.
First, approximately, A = 1.47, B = 17.9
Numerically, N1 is 16.5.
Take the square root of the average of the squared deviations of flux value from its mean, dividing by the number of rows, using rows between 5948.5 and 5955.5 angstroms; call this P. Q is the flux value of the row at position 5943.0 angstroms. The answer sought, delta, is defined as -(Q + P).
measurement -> -15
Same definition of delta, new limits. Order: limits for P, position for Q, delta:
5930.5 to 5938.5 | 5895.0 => -17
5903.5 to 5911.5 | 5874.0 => -20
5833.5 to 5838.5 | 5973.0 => -15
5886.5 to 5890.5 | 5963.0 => -19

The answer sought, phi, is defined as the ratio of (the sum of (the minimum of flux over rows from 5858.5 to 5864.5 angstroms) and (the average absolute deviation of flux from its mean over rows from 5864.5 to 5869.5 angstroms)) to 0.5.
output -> 36.5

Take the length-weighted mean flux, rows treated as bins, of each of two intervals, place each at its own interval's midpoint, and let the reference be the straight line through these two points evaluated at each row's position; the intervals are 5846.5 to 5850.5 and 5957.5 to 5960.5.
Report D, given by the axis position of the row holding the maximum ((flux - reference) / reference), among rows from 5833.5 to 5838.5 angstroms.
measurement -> 5834.0 angstroms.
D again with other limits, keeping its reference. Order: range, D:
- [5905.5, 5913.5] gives 5910.0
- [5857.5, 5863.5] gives 5859.0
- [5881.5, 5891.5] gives 5882.0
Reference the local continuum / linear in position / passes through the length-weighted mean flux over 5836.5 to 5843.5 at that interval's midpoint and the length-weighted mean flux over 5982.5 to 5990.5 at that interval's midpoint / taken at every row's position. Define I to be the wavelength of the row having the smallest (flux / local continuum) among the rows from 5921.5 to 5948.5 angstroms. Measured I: 5931.0 angstroms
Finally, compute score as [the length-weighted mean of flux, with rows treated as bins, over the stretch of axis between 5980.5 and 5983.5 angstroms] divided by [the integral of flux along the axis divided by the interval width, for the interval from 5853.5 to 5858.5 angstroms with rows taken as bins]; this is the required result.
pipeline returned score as 1.17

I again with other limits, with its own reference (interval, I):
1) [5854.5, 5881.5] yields 5869.0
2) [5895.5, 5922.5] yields 5919.0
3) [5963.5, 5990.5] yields 5977.0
